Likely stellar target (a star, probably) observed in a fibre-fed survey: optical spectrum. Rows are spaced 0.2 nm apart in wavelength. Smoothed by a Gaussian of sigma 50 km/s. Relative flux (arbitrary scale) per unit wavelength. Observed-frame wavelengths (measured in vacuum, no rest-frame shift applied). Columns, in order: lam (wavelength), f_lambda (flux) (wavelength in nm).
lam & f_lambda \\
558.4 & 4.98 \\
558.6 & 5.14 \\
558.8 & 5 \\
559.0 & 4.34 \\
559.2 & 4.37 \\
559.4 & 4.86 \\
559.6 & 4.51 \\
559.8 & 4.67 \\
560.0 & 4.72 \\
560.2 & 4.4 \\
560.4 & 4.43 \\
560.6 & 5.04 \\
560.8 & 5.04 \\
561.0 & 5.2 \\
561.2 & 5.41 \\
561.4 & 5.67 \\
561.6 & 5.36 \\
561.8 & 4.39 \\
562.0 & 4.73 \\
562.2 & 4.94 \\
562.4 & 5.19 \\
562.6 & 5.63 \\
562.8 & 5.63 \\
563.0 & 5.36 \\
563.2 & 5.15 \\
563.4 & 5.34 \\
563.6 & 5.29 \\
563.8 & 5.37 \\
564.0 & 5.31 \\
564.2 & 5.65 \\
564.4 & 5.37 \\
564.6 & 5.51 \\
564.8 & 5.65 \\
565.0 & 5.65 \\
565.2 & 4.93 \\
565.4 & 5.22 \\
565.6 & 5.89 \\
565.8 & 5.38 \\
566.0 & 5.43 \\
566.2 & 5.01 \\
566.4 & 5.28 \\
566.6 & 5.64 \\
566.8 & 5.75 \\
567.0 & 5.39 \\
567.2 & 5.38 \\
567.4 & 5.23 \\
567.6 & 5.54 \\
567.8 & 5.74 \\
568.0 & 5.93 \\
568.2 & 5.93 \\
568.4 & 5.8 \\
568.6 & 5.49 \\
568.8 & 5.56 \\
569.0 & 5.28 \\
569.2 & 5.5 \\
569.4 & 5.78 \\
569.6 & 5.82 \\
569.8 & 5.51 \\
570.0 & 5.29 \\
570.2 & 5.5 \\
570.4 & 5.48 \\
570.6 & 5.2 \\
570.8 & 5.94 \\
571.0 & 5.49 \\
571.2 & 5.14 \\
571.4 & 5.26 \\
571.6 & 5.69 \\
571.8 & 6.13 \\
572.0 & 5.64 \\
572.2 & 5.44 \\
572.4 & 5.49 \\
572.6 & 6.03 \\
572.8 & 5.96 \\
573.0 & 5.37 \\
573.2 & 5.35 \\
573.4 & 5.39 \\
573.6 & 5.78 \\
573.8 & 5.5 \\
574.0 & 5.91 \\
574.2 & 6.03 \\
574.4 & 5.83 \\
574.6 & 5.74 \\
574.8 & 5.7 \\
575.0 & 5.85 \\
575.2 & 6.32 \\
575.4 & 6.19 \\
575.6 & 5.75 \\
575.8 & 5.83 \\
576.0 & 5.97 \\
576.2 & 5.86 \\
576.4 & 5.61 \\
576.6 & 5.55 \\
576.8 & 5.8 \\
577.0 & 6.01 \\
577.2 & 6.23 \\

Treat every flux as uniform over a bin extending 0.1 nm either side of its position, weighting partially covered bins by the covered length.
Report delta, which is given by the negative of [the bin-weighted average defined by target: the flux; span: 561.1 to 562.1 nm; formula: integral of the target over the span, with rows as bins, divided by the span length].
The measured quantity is -5.11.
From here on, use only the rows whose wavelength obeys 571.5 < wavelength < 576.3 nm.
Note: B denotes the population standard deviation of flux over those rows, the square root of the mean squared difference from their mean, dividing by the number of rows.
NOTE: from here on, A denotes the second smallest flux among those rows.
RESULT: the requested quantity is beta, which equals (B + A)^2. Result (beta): 31.7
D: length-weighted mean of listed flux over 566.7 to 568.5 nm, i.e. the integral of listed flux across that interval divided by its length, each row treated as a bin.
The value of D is 5.6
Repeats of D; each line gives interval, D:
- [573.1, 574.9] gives 5.7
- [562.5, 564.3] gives 5.4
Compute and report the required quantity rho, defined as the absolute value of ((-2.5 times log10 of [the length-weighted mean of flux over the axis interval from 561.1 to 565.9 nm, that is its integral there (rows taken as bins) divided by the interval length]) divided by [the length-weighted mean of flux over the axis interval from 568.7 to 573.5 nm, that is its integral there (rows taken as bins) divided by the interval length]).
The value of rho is 0.327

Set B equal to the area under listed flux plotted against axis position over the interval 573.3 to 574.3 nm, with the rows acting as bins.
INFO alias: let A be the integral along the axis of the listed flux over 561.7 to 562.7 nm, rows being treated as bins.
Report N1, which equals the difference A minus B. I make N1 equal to -0.7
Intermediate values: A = 4.98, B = 5.72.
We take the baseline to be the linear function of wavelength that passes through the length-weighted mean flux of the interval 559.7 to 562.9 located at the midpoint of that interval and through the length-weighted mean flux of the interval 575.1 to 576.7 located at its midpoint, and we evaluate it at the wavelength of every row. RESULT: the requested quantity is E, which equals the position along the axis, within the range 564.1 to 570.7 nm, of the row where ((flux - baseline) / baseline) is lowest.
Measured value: 570.6 nm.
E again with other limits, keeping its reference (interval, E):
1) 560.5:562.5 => 561.8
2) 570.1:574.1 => 571.2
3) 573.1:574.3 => 573.2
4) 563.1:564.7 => 563.2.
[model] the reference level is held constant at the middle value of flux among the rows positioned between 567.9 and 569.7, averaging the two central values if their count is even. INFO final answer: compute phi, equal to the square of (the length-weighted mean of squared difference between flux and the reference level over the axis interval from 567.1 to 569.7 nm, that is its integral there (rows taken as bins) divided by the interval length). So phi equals 0.006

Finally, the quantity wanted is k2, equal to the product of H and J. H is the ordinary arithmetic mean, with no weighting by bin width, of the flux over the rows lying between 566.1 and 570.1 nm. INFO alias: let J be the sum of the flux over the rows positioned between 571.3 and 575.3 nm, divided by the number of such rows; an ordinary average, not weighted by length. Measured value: 31.7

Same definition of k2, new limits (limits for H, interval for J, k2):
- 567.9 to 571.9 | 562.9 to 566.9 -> 30.2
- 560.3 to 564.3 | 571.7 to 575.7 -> 30.0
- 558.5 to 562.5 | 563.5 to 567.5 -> 26.4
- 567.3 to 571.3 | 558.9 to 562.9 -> 27.4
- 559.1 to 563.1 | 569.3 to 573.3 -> 27.8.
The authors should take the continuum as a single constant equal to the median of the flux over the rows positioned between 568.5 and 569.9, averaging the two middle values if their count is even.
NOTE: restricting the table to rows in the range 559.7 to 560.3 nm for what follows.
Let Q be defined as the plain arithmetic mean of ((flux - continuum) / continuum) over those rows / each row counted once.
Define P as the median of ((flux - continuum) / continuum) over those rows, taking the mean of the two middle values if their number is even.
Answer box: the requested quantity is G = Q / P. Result 1.1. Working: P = -0.15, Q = -0.166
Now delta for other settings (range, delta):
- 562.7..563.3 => -5.38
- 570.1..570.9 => -5.53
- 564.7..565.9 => -5.45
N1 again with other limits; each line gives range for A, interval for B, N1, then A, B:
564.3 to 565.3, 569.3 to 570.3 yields -0.2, 5.42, 5.58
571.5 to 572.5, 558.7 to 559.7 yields 1.1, 5.68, 4.62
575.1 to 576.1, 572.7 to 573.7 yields 0.4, 6.01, 5.57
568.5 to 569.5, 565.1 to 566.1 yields 0.2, 5.52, 5.37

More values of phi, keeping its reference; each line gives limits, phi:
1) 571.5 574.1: 0.006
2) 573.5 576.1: 0.003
